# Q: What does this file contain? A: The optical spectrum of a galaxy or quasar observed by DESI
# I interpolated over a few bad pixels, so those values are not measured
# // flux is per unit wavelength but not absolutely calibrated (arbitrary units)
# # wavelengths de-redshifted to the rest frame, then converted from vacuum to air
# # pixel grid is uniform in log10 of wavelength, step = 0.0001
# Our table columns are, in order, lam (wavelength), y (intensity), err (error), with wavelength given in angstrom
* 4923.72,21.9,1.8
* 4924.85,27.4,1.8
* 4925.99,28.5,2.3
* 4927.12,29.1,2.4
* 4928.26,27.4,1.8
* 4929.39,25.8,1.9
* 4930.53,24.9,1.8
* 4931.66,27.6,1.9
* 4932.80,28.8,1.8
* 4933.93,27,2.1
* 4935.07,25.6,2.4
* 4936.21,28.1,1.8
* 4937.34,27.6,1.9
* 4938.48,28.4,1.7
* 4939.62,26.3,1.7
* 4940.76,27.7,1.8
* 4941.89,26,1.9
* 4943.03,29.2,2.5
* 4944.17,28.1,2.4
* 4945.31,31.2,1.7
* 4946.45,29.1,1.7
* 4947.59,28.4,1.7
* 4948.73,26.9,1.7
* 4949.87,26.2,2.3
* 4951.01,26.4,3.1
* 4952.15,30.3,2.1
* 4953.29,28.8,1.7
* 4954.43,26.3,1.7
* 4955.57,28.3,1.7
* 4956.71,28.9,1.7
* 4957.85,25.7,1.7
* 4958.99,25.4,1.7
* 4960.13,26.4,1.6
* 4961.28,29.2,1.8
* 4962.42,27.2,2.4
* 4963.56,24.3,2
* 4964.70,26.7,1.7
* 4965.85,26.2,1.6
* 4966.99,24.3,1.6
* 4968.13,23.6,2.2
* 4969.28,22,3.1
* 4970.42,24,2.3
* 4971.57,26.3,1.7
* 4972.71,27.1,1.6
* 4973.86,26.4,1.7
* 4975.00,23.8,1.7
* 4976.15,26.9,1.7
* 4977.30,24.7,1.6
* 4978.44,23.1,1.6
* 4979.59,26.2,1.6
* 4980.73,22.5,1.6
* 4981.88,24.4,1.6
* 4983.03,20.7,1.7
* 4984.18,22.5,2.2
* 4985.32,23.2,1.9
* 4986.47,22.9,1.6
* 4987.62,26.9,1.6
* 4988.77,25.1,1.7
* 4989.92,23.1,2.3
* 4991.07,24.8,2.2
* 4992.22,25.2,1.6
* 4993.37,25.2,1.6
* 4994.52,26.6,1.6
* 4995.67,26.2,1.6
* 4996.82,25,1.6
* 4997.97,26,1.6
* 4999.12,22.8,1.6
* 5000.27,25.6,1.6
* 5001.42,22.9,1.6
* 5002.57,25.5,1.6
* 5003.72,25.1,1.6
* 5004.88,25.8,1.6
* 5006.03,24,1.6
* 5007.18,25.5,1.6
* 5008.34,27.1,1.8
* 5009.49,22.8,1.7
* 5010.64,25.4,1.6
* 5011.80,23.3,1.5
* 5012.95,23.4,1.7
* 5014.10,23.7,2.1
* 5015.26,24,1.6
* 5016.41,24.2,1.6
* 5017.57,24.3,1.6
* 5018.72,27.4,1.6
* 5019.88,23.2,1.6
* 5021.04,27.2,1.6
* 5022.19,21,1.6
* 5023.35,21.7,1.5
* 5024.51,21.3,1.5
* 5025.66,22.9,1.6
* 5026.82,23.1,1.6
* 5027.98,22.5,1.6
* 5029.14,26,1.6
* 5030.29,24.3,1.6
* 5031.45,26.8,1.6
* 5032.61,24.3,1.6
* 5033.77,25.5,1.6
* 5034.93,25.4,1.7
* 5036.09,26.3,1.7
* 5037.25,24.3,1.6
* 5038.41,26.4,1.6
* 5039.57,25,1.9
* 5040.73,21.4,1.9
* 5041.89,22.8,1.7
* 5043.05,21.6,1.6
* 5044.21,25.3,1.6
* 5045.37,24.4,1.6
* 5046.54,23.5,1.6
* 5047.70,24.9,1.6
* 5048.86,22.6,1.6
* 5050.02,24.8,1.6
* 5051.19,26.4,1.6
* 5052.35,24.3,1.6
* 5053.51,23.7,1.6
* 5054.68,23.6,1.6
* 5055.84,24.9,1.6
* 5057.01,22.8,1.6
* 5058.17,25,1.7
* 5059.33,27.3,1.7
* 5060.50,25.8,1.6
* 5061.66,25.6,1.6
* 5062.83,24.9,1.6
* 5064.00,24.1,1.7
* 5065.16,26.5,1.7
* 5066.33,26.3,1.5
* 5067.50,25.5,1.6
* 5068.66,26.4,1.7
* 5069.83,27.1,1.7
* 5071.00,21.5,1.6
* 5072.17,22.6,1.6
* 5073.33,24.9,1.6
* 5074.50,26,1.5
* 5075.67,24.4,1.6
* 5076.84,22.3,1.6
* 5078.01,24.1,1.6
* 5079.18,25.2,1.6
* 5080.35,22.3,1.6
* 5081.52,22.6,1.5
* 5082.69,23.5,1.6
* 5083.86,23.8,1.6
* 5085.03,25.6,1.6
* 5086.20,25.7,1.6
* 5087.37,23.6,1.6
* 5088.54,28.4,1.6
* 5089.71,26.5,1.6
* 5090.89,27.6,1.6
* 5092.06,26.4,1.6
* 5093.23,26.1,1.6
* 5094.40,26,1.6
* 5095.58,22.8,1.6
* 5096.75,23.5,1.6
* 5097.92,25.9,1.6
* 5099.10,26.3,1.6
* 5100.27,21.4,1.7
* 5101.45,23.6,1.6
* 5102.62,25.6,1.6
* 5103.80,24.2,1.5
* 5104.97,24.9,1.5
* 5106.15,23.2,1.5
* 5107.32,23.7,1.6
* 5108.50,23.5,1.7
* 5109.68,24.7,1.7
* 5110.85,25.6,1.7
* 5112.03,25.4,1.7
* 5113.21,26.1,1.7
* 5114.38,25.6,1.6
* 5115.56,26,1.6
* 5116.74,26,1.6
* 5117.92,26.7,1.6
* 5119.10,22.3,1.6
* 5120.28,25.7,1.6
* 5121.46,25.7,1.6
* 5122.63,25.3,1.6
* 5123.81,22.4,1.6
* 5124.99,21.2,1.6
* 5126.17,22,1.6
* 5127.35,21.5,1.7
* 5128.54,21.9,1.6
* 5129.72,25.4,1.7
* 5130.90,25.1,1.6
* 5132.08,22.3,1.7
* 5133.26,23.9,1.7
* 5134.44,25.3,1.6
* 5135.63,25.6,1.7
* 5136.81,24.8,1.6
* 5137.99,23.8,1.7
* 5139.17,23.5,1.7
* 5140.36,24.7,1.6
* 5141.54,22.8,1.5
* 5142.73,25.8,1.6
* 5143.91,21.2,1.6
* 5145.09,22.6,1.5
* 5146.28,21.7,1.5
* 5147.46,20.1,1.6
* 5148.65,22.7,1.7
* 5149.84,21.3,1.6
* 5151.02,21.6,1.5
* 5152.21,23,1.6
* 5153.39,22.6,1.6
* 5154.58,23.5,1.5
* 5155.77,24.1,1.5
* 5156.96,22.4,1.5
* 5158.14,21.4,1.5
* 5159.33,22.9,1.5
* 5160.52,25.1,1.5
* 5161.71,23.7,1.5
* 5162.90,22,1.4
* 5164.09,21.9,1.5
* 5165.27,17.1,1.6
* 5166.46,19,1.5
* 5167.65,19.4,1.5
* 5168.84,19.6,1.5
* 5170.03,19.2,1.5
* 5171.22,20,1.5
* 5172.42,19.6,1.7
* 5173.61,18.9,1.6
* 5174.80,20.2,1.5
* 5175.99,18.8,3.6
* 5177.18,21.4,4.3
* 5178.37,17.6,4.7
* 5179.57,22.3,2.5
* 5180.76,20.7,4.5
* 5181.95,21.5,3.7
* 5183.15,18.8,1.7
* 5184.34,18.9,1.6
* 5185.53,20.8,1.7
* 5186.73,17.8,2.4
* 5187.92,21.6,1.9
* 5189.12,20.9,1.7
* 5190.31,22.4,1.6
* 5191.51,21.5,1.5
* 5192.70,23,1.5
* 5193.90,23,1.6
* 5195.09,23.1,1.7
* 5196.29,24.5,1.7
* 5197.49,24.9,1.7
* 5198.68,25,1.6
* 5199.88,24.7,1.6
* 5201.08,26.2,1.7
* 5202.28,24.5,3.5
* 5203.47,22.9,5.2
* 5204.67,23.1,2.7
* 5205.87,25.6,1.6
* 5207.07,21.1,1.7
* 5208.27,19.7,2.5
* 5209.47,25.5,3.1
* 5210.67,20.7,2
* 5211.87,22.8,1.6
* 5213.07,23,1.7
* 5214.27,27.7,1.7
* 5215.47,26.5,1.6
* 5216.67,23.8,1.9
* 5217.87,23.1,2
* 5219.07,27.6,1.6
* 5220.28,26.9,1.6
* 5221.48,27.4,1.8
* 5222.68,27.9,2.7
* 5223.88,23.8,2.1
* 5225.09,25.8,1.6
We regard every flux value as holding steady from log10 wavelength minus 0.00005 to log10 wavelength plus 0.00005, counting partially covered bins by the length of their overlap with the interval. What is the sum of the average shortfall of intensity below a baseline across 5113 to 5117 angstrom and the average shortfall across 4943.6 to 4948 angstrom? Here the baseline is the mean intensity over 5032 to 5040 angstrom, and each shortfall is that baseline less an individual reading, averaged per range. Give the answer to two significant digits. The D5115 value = -4.5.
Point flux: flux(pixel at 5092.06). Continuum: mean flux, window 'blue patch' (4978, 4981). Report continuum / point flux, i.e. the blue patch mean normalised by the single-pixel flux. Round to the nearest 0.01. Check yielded 0.91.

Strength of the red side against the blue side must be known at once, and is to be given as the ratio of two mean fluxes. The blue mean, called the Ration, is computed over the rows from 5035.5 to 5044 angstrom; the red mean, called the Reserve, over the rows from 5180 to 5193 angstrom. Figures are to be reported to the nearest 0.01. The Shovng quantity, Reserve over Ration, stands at 0.86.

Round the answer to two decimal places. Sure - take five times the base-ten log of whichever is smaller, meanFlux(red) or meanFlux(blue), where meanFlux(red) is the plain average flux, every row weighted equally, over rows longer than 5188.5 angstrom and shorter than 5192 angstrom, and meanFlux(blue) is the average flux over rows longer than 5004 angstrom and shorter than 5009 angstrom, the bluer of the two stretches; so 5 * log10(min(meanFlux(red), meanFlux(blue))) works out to 6.67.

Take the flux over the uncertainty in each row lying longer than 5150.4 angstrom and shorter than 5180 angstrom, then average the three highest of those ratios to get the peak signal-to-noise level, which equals 16.2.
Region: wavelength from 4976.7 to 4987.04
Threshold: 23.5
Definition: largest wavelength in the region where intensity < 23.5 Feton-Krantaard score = 4986.47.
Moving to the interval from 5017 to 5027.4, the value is 5026.82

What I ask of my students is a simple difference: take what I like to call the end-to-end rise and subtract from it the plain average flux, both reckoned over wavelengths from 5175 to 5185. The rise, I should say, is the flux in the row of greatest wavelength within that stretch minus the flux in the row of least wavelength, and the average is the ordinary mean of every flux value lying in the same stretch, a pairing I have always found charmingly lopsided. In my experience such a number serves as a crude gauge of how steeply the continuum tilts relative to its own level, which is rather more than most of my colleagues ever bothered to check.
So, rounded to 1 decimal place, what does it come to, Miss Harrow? -19.9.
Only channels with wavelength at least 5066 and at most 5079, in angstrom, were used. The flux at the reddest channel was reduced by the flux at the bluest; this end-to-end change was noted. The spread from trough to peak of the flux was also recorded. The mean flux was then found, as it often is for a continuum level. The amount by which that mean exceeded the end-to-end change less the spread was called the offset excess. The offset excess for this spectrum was 32.4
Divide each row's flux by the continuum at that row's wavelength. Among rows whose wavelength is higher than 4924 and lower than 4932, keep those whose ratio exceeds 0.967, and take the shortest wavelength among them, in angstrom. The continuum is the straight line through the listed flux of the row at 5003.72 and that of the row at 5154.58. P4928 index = 4924.85 angstrom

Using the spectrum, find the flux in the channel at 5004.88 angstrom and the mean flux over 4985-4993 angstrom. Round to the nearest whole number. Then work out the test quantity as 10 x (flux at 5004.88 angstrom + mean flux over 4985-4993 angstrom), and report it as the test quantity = 503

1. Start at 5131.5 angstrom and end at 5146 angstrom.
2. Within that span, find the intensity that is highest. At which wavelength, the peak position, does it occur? 5142.73 angstrom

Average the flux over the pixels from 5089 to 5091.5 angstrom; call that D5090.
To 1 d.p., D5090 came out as 27.1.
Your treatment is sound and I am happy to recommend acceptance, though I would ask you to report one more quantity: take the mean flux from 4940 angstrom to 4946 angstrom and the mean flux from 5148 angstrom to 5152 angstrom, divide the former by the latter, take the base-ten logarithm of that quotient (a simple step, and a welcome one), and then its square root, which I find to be 0.34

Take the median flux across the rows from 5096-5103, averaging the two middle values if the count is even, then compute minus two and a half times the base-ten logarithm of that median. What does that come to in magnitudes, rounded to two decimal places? -3.48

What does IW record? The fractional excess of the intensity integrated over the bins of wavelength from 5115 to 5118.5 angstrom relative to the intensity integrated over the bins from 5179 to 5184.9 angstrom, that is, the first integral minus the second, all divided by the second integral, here -0.2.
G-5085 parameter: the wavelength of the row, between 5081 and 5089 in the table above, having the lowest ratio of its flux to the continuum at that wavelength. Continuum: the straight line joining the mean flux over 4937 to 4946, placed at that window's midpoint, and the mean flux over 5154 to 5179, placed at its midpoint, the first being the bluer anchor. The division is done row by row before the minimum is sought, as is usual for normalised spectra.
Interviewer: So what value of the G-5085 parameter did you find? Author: 5081.52 angstrom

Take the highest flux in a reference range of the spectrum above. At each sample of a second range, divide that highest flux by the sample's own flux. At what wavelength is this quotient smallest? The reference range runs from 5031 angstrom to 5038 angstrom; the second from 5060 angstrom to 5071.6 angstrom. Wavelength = 5069.83 angstrom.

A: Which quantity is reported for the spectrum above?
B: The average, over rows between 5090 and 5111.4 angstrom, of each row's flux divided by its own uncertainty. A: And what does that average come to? 15.4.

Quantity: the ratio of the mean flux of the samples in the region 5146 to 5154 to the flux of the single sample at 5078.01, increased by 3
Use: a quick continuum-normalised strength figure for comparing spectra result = 3.91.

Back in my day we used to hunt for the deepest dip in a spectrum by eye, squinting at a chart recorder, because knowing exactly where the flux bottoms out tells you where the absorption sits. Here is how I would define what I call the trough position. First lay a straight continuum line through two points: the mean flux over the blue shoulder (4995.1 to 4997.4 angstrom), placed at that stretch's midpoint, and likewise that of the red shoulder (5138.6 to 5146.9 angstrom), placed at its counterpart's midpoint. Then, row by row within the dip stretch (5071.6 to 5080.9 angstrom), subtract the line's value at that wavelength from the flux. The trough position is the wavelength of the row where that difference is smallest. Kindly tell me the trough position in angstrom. 5076.84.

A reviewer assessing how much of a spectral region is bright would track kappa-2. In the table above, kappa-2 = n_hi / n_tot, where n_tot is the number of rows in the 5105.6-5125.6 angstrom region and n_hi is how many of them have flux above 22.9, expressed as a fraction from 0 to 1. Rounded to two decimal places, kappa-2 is 0.82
